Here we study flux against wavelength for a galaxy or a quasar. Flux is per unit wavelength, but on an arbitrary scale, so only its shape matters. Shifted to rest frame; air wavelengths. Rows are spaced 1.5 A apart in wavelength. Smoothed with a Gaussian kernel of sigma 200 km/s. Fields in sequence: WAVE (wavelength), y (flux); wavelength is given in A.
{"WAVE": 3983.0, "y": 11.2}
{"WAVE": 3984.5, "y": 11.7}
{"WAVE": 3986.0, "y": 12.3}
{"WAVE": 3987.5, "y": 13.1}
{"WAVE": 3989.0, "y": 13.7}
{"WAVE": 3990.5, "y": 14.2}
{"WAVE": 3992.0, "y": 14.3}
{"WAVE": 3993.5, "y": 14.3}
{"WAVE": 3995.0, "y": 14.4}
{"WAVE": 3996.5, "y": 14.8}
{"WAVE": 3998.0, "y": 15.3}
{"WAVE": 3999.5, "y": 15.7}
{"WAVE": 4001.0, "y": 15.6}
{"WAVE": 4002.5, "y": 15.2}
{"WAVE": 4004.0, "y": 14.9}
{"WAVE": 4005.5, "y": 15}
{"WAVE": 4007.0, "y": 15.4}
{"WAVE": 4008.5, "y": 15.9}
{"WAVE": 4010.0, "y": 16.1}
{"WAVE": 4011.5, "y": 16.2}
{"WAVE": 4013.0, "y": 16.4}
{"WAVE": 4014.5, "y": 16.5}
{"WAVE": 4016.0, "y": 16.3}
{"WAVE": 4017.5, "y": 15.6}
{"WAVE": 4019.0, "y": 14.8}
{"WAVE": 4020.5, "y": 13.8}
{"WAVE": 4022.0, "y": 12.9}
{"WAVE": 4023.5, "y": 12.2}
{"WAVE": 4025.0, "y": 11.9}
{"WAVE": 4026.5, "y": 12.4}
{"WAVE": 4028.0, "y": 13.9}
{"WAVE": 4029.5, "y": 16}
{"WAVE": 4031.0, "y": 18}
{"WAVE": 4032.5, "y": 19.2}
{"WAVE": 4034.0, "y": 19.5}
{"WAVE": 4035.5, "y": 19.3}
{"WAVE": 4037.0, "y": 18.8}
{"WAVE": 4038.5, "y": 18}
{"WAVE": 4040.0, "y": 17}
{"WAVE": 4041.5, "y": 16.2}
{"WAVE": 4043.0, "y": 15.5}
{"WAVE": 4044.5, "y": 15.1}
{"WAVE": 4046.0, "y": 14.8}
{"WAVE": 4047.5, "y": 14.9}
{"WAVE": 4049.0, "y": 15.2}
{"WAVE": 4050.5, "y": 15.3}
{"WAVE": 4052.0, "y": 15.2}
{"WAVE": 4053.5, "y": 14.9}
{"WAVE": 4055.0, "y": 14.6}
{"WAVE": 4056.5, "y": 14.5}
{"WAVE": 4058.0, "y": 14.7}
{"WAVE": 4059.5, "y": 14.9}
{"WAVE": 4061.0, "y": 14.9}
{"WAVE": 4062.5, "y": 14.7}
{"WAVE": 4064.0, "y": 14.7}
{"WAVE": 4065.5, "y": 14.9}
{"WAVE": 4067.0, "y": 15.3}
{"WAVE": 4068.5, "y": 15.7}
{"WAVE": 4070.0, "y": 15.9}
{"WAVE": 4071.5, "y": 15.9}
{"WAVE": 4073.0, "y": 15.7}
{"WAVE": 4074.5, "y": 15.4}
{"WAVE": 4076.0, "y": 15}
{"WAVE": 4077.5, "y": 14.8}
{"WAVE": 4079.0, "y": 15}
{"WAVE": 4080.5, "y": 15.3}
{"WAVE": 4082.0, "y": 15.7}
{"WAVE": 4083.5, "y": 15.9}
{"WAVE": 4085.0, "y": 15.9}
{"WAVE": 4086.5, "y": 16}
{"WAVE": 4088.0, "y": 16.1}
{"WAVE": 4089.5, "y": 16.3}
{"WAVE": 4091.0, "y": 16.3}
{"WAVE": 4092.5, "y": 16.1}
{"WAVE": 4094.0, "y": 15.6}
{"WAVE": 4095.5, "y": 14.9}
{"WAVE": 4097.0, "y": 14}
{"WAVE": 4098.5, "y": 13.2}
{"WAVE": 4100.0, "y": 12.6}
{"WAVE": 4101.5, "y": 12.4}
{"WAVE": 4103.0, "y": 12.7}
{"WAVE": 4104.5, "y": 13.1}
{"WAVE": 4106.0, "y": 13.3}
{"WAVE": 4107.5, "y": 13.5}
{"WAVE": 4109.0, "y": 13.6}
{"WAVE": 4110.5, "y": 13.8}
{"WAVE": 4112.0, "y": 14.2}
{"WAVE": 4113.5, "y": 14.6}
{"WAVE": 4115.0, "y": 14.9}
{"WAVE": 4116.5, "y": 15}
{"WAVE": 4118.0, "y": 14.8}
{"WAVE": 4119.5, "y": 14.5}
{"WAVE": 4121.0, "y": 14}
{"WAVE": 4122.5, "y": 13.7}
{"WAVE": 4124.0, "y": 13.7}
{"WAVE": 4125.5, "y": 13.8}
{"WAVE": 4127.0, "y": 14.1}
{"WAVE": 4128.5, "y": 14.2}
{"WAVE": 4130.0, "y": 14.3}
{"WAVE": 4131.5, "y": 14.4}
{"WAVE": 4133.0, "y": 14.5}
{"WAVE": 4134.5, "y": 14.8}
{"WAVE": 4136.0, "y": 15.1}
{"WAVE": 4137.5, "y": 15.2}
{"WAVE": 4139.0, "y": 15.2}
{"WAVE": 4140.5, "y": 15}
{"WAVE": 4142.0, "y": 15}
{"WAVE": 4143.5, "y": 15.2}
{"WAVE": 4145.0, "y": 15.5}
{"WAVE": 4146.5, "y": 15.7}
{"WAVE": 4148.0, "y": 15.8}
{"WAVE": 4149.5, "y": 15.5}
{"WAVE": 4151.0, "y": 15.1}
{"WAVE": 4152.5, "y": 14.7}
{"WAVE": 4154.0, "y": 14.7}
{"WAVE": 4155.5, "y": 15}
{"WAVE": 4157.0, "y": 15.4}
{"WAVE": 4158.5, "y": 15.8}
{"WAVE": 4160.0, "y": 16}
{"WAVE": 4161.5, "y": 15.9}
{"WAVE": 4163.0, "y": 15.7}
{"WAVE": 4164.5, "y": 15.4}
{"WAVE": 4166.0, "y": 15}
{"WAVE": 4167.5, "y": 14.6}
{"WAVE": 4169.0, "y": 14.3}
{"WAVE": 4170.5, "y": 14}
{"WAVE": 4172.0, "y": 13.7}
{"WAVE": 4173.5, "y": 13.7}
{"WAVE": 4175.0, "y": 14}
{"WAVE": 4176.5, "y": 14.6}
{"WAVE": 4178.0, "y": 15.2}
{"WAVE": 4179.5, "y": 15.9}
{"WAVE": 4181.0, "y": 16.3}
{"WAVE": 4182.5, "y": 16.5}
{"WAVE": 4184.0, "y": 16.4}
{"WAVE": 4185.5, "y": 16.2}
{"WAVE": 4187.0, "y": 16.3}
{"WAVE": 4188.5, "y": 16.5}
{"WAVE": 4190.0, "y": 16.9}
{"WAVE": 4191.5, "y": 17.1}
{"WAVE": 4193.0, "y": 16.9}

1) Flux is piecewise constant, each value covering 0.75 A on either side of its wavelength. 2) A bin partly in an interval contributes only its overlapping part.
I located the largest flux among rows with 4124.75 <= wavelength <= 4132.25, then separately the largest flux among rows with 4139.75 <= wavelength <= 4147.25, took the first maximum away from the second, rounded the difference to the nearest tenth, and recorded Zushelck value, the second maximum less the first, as 1.3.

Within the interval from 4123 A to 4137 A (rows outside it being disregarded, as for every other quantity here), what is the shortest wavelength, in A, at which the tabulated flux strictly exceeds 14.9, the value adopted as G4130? 4136.0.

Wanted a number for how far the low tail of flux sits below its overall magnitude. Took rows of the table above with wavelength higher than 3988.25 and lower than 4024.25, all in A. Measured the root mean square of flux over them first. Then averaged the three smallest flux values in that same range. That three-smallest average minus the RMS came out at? -2.1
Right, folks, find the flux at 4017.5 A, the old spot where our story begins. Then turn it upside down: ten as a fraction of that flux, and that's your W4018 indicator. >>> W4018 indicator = 0.641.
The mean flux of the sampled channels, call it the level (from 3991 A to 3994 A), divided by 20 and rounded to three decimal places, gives 0.715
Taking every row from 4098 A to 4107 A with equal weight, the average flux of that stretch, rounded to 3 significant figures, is 12.9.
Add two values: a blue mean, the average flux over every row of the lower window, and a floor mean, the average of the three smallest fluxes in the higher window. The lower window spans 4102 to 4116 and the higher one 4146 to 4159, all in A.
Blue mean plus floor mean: 28.5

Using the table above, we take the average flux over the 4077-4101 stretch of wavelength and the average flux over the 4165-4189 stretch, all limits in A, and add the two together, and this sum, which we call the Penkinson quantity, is 30.4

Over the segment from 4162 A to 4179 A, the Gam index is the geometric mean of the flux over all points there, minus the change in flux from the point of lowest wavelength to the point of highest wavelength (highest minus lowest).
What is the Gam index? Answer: 15.0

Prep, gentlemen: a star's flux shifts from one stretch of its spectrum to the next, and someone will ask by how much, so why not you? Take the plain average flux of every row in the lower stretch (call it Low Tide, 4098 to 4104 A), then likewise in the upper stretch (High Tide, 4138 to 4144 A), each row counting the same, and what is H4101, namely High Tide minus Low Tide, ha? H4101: 2.4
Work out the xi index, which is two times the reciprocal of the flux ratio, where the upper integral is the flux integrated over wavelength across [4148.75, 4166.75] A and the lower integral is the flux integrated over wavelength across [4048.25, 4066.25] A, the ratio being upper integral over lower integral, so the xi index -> 1.94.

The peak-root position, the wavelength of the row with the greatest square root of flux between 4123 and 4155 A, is 4148.0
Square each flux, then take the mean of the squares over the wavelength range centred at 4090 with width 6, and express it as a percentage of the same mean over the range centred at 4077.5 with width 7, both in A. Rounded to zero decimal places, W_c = 115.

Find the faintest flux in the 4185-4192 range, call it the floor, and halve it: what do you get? 8.10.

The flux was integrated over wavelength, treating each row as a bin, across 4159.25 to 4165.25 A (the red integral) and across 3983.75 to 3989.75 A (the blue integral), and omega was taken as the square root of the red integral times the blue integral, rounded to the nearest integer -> 85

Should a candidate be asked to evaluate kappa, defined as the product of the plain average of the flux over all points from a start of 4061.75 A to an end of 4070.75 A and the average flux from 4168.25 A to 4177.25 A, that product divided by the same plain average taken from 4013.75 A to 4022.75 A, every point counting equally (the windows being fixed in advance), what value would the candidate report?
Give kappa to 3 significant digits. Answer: 14.3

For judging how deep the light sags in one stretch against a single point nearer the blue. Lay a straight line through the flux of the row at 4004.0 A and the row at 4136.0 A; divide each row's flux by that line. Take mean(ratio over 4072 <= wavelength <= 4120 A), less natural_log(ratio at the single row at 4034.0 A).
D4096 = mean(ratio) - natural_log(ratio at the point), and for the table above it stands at 0.71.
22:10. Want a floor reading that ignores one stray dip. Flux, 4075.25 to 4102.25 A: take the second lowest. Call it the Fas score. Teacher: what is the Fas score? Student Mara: 12.6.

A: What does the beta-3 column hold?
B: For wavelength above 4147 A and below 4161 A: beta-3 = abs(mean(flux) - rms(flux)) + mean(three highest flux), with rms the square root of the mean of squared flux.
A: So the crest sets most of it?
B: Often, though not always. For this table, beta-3 15.9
